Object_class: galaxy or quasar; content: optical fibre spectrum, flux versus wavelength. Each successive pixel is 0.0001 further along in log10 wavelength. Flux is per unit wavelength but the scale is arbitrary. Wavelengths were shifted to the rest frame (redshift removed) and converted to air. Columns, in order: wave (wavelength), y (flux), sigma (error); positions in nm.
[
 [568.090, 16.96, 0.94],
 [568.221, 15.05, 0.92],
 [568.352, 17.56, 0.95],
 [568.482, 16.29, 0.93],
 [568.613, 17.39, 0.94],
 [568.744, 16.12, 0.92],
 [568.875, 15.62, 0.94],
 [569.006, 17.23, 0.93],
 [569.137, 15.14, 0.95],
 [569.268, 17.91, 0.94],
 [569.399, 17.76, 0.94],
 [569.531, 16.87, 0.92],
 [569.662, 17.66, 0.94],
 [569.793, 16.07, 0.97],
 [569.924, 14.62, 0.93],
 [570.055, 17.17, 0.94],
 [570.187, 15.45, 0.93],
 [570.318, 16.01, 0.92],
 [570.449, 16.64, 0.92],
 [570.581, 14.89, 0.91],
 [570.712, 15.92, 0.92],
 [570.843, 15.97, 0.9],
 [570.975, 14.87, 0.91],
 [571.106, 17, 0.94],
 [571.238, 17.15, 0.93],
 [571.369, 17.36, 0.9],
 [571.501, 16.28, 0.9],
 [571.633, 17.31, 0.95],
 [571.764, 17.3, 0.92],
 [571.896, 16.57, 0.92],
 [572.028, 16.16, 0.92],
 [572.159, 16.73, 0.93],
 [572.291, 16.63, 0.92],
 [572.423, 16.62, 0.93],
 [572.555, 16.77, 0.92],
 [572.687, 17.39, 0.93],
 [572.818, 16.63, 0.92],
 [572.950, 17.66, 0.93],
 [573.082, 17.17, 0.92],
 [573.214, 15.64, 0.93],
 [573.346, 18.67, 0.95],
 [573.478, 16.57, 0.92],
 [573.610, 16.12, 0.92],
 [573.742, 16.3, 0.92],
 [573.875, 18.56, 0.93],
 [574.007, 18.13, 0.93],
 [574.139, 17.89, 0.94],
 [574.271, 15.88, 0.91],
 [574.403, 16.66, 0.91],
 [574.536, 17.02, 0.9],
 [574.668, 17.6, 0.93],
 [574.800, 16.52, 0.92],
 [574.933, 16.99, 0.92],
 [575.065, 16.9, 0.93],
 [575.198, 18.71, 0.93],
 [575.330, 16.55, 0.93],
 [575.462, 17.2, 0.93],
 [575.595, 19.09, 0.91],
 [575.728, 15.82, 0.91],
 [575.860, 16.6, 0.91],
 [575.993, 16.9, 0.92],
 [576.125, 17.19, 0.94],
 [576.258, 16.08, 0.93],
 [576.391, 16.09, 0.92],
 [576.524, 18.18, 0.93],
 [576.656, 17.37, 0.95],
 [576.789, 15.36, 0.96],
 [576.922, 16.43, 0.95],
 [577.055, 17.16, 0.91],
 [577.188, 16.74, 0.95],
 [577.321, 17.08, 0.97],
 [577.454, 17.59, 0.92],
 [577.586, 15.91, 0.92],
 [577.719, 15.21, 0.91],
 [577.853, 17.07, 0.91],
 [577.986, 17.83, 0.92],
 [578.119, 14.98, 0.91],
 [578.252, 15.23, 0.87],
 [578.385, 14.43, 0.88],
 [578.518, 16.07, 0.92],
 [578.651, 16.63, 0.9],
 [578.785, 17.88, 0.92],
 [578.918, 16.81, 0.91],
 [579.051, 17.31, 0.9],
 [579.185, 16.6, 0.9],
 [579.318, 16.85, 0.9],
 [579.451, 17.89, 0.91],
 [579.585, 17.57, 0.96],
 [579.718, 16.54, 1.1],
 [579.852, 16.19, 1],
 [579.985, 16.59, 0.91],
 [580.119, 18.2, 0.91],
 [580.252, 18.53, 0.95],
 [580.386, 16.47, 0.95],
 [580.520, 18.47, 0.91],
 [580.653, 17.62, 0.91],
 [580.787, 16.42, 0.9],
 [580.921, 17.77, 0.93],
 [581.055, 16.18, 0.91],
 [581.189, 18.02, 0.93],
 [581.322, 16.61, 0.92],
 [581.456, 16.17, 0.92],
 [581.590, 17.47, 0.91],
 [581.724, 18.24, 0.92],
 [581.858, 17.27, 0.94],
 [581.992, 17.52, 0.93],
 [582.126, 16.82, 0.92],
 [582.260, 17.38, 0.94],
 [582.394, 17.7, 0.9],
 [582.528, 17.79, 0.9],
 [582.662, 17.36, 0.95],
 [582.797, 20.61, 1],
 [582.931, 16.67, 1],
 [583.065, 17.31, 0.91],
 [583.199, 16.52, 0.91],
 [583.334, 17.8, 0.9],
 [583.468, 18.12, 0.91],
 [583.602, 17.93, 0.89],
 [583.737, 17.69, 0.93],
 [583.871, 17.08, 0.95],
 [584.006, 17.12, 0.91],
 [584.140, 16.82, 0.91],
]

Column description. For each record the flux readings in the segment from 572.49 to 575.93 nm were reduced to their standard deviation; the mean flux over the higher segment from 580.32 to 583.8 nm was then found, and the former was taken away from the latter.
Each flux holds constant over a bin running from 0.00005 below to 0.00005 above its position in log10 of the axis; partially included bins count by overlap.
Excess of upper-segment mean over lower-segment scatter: 16.5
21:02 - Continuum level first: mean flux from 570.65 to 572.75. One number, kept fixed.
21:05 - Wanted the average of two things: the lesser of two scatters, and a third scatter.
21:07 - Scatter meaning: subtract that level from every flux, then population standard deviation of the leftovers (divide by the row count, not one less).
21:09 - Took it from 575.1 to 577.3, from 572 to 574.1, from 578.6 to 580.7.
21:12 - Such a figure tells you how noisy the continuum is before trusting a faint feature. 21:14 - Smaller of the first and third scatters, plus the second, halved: 0.80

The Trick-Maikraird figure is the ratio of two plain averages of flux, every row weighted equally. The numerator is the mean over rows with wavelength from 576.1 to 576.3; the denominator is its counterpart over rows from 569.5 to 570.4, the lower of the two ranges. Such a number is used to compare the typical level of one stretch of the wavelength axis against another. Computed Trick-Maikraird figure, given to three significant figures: 1.02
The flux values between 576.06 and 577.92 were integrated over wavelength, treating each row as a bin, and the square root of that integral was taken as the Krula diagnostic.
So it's 5.57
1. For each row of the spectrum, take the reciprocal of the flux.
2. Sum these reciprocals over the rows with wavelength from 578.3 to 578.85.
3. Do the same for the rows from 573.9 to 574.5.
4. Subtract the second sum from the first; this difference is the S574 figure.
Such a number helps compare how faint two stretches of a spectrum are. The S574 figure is 0.014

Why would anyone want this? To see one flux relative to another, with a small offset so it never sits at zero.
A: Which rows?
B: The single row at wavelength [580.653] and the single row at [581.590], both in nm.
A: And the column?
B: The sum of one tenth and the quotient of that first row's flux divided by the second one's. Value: 1.11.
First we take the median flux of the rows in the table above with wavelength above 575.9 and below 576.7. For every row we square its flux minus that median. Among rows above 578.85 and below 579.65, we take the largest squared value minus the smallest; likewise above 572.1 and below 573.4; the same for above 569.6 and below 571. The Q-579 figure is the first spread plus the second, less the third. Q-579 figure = -2.6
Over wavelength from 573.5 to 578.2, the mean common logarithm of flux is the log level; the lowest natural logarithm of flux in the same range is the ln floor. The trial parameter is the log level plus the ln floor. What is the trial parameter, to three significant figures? 3.93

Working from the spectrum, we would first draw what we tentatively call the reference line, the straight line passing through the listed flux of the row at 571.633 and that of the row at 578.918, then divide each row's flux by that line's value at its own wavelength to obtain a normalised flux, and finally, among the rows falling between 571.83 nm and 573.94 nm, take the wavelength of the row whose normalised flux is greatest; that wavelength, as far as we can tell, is 573.346 nm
